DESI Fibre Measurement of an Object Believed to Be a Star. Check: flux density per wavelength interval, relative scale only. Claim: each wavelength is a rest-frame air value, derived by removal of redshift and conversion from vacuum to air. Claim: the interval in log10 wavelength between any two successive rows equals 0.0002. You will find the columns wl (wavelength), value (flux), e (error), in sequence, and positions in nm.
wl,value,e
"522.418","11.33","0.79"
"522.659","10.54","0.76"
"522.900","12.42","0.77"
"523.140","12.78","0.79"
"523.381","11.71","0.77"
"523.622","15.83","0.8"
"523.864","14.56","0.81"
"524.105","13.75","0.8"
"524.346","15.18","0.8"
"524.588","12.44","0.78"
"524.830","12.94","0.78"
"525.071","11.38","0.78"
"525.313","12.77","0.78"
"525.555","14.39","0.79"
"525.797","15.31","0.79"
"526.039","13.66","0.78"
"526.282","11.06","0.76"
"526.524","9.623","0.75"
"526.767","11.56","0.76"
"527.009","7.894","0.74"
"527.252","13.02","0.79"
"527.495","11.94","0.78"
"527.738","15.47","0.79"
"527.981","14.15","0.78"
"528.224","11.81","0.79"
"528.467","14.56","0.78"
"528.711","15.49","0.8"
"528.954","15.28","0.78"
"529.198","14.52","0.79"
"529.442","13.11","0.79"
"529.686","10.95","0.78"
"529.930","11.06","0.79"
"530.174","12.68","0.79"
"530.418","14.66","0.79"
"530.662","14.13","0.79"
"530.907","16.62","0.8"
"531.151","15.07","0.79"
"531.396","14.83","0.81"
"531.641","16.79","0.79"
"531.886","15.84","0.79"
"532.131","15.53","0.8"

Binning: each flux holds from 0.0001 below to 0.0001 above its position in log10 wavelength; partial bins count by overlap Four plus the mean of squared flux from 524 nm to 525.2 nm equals 178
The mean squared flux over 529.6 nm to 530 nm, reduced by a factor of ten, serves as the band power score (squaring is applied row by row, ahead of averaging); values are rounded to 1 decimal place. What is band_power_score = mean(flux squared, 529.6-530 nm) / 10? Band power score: 12.1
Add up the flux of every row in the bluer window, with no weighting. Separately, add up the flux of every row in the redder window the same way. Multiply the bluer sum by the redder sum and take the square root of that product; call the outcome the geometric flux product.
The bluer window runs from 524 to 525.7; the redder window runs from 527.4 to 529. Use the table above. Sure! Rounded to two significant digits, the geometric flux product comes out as 96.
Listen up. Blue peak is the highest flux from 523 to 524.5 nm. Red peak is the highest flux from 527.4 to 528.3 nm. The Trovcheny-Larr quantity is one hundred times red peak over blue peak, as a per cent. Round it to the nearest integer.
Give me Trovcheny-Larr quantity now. 98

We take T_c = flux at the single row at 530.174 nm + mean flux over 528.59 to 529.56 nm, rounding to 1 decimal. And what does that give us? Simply 27.3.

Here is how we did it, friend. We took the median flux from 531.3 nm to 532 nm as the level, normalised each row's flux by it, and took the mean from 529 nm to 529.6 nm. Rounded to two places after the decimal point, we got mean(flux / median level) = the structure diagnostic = 0.87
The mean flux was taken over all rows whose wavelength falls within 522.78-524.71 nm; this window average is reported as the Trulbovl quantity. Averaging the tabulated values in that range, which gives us 13.6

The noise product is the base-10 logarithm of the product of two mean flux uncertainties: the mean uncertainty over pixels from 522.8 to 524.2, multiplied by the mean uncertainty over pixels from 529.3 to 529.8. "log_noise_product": -0.2075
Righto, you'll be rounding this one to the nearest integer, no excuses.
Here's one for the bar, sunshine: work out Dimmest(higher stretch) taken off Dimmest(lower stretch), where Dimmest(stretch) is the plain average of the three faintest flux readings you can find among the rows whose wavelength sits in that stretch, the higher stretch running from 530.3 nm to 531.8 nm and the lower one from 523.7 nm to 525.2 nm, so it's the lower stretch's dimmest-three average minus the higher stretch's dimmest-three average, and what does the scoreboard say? -2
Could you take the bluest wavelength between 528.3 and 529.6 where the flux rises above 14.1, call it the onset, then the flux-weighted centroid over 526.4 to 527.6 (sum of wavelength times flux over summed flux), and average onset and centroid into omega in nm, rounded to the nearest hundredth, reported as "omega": 527.75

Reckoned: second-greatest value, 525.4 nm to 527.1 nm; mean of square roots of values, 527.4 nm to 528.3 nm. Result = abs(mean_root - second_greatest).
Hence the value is 10.7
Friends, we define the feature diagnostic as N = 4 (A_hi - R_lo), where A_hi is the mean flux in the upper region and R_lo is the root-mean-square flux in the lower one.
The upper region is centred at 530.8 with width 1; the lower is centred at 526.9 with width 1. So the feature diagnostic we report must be 17.7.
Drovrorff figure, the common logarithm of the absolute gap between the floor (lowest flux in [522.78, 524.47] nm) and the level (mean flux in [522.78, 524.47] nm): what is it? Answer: 0.31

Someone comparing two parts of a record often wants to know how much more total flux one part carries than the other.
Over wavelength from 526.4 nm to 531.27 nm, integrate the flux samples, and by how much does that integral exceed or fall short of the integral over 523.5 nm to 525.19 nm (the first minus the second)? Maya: 41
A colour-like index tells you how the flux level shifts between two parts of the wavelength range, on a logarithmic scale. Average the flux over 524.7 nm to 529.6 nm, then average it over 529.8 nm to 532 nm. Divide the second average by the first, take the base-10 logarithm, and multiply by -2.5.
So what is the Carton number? -0.13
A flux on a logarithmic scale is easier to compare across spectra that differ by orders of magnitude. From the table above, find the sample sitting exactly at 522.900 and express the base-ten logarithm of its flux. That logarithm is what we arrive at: 1.09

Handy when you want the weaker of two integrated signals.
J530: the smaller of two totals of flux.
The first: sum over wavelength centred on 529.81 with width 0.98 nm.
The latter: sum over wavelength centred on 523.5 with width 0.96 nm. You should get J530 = 47.8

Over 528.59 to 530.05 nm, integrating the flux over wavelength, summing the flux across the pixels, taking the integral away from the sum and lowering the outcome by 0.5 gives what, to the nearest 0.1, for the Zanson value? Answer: 60.3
